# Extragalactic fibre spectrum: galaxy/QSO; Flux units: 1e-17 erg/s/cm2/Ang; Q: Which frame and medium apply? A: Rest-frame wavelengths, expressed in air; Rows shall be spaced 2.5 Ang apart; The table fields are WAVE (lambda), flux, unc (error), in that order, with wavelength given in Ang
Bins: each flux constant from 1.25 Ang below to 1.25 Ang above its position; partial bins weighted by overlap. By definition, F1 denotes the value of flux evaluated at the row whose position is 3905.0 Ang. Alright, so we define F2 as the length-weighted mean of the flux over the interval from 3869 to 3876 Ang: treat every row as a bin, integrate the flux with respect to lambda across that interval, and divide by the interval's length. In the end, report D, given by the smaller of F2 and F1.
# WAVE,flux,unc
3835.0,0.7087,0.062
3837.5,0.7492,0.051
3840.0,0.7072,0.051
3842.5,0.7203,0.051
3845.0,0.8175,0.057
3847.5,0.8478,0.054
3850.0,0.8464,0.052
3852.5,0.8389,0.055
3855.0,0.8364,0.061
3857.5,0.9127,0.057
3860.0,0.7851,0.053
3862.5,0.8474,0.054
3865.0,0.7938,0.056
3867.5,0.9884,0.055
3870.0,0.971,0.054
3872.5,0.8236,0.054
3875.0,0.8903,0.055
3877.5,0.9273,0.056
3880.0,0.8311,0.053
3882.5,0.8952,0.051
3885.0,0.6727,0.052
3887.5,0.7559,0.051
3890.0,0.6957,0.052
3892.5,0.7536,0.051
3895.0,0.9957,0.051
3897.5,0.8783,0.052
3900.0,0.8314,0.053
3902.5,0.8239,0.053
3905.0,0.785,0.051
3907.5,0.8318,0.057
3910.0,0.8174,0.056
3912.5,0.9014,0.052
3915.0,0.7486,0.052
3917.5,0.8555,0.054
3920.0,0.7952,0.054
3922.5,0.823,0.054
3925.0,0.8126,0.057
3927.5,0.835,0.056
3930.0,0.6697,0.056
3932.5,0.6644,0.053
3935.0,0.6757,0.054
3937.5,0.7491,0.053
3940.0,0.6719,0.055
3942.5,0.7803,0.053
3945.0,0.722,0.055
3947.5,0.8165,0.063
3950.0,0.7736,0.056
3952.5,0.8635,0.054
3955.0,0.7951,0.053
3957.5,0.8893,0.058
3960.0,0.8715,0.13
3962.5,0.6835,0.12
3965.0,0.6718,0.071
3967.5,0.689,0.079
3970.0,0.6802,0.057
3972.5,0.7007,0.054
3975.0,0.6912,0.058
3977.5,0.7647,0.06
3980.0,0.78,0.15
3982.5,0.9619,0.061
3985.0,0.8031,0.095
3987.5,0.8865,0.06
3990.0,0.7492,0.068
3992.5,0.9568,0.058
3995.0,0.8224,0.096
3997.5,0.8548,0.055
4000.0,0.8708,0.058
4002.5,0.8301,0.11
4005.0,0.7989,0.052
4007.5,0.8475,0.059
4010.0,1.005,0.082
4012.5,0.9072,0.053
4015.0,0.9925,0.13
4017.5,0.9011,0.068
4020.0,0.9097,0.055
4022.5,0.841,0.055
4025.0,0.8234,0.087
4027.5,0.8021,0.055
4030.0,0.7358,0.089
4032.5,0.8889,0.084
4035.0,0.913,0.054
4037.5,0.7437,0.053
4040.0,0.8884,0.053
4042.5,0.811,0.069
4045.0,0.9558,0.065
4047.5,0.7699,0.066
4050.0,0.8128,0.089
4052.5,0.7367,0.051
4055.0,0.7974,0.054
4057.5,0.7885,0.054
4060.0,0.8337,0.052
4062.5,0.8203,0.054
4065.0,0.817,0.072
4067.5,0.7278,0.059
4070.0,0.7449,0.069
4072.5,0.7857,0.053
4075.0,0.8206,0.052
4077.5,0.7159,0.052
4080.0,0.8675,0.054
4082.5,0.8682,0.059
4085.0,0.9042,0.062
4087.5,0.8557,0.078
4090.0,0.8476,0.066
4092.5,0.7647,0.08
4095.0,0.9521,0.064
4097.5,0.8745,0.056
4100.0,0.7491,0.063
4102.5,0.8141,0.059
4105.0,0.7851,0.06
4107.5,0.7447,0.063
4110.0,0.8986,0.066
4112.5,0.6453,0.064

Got 0.785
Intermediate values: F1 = 0.785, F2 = 0.89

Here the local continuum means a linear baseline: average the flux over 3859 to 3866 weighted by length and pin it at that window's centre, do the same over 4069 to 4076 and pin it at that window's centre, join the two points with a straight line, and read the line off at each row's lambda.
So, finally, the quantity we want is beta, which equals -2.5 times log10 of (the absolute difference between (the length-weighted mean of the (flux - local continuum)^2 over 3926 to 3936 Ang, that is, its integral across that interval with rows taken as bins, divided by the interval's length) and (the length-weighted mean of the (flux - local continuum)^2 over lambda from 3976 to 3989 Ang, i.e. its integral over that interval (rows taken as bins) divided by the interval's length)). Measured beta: 5.7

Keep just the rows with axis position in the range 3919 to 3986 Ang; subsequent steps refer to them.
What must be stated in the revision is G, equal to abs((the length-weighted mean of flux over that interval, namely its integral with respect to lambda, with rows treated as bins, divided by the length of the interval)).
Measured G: 0.764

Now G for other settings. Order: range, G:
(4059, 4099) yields 0.824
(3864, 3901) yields 0.847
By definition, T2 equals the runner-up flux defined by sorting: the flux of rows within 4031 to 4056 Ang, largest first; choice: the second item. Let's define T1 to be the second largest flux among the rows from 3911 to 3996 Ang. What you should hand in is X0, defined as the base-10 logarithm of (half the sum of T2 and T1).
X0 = -0.029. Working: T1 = 0.9568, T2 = 0.913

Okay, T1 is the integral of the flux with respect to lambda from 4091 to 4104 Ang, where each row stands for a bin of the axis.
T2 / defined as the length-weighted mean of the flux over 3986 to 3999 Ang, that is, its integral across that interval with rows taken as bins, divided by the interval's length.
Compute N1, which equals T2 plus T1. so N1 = 11.6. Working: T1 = 10.8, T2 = 0.853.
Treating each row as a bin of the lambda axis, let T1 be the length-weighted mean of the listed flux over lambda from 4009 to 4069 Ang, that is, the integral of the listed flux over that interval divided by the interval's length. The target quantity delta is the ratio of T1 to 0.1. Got 8.4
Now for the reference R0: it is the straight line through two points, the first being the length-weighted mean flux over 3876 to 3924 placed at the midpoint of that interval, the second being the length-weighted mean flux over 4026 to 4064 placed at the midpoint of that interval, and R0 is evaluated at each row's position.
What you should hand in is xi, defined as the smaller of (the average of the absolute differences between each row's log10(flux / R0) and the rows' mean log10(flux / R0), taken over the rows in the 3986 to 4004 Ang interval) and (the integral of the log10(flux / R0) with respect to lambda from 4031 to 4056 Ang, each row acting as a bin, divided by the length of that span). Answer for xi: 0.004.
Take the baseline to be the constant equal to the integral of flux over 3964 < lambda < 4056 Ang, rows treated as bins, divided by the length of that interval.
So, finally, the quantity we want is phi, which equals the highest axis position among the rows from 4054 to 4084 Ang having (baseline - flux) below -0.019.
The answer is 4082.5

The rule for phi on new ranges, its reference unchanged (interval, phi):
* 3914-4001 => 4000.0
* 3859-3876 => 3875.0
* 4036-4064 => 4045.0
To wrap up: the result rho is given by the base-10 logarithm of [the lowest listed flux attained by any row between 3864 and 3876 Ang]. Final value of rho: -0.10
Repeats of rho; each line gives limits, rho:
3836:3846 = -0.15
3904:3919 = -0.13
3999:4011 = -0.10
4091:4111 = -0.13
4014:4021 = -0.05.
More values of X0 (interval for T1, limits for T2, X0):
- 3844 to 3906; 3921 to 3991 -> -0.027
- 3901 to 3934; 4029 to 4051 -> -0.053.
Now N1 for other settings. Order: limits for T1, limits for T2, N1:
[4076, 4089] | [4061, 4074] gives 11.7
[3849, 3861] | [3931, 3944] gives 10.8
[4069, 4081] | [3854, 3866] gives 10.3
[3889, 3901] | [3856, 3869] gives 10.9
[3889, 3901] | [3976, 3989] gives 10.8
